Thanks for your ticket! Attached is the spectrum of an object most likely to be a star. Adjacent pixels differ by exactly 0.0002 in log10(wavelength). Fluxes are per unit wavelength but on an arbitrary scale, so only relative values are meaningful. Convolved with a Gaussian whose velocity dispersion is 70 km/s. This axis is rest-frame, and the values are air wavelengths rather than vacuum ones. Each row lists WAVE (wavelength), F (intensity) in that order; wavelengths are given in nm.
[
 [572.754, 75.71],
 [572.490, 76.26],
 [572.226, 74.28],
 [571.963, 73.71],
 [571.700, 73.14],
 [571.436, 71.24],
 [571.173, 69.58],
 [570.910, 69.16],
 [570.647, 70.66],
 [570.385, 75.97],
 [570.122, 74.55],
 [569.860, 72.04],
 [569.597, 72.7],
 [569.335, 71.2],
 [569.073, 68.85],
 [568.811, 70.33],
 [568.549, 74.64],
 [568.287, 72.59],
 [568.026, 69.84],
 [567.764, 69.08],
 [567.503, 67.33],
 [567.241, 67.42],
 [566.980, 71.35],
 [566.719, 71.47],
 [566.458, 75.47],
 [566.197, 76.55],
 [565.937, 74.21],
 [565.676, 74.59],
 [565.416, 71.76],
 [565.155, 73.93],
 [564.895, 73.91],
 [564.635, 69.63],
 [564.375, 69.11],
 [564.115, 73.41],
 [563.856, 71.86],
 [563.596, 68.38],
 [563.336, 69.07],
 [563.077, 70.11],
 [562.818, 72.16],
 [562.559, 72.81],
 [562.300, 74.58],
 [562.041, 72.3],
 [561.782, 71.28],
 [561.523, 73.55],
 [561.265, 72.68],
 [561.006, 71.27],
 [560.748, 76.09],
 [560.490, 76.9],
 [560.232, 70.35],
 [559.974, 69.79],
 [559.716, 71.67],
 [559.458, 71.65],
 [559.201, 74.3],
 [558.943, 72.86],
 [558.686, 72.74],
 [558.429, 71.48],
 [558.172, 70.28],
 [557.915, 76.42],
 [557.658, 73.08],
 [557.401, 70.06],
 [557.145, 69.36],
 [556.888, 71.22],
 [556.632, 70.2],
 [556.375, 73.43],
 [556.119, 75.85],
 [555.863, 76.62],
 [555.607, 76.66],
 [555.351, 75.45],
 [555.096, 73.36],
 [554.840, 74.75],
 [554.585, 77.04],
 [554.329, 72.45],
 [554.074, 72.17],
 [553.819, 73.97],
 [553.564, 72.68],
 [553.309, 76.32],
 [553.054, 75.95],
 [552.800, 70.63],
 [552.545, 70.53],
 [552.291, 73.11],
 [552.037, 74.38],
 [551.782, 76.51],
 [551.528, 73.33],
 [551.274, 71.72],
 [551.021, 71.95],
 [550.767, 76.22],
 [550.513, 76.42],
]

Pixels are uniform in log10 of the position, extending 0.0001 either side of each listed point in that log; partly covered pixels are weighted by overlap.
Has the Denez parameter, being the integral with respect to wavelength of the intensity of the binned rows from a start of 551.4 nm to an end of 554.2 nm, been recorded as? 206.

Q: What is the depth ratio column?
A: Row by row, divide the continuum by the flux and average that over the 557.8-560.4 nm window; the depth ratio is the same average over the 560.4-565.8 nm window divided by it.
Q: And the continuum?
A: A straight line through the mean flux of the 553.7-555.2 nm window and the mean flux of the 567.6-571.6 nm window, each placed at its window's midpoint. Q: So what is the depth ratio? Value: 0.99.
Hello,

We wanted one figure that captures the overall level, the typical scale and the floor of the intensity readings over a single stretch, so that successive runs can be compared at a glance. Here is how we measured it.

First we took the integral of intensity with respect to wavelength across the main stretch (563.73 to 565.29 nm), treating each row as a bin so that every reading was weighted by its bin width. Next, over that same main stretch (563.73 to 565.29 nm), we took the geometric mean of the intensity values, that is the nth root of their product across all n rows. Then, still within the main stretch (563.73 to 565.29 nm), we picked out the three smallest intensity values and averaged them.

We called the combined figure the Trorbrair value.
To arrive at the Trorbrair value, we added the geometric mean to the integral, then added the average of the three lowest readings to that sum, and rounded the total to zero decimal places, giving 254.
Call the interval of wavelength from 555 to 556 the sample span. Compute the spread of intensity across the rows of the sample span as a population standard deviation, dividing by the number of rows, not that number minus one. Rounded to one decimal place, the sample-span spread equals 1.3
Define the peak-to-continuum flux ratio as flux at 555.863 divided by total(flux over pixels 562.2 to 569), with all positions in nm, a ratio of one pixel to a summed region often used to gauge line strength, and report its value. 0.0411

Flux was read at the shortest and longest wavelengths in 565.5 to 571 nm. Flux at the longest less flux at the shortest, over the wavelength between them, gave -1.04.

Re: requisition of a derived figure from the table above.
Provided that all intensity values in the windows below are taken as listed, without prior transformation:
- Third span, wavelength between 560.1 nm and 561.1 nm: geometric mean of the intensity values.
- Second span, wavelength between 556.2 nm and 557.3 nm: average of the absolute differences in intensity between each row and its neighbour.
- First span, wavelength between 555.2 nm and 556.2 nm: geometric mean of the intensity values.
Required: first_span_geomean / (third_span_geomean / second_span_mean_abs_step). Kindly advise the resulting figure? 2.11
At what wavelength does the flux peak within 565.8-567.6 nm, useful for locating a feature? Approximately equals 566.197 nm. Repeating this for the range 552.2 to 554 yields 553.309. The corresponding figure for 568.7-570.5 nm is 570.385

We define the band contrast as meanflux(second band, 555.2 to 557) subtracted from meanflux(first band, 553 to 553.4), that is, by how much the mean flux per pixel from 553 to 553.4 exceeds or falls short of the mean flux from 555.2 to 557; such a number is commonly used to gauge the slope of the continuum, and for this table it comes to 1.9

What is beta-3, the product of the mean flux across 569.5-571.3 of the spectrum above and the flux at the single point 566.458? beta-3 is 5441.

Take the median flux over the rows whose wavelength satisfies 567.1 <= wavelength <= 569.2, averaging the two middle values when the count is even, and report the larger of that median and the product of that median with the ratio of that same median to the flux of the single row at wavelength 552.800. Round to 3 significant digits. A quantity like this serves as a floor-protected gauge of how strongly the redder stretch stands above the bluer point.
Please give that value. 69.5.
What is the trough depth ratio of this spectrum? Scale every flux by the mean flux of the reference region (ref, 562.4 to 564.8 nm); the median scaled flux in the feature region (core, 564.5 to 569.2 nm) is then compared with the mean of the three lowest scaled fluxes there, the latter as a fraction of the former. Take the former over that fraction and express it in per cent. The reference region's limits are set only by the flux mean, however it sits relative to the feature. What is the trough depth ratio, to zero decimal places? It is 107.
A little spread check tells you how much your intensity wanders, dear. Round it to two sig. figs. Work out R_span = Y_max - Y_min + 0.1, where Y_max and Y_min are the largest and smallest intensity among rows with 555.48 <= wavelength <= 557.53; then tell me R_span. 7.4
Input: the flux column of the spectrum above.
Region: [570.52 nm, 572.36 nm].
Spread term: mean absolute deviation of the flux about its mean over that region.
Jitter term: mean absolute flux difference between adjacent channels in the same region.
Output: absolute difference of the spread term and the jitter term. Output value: 0.64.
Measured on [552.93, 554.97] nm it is 0.44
